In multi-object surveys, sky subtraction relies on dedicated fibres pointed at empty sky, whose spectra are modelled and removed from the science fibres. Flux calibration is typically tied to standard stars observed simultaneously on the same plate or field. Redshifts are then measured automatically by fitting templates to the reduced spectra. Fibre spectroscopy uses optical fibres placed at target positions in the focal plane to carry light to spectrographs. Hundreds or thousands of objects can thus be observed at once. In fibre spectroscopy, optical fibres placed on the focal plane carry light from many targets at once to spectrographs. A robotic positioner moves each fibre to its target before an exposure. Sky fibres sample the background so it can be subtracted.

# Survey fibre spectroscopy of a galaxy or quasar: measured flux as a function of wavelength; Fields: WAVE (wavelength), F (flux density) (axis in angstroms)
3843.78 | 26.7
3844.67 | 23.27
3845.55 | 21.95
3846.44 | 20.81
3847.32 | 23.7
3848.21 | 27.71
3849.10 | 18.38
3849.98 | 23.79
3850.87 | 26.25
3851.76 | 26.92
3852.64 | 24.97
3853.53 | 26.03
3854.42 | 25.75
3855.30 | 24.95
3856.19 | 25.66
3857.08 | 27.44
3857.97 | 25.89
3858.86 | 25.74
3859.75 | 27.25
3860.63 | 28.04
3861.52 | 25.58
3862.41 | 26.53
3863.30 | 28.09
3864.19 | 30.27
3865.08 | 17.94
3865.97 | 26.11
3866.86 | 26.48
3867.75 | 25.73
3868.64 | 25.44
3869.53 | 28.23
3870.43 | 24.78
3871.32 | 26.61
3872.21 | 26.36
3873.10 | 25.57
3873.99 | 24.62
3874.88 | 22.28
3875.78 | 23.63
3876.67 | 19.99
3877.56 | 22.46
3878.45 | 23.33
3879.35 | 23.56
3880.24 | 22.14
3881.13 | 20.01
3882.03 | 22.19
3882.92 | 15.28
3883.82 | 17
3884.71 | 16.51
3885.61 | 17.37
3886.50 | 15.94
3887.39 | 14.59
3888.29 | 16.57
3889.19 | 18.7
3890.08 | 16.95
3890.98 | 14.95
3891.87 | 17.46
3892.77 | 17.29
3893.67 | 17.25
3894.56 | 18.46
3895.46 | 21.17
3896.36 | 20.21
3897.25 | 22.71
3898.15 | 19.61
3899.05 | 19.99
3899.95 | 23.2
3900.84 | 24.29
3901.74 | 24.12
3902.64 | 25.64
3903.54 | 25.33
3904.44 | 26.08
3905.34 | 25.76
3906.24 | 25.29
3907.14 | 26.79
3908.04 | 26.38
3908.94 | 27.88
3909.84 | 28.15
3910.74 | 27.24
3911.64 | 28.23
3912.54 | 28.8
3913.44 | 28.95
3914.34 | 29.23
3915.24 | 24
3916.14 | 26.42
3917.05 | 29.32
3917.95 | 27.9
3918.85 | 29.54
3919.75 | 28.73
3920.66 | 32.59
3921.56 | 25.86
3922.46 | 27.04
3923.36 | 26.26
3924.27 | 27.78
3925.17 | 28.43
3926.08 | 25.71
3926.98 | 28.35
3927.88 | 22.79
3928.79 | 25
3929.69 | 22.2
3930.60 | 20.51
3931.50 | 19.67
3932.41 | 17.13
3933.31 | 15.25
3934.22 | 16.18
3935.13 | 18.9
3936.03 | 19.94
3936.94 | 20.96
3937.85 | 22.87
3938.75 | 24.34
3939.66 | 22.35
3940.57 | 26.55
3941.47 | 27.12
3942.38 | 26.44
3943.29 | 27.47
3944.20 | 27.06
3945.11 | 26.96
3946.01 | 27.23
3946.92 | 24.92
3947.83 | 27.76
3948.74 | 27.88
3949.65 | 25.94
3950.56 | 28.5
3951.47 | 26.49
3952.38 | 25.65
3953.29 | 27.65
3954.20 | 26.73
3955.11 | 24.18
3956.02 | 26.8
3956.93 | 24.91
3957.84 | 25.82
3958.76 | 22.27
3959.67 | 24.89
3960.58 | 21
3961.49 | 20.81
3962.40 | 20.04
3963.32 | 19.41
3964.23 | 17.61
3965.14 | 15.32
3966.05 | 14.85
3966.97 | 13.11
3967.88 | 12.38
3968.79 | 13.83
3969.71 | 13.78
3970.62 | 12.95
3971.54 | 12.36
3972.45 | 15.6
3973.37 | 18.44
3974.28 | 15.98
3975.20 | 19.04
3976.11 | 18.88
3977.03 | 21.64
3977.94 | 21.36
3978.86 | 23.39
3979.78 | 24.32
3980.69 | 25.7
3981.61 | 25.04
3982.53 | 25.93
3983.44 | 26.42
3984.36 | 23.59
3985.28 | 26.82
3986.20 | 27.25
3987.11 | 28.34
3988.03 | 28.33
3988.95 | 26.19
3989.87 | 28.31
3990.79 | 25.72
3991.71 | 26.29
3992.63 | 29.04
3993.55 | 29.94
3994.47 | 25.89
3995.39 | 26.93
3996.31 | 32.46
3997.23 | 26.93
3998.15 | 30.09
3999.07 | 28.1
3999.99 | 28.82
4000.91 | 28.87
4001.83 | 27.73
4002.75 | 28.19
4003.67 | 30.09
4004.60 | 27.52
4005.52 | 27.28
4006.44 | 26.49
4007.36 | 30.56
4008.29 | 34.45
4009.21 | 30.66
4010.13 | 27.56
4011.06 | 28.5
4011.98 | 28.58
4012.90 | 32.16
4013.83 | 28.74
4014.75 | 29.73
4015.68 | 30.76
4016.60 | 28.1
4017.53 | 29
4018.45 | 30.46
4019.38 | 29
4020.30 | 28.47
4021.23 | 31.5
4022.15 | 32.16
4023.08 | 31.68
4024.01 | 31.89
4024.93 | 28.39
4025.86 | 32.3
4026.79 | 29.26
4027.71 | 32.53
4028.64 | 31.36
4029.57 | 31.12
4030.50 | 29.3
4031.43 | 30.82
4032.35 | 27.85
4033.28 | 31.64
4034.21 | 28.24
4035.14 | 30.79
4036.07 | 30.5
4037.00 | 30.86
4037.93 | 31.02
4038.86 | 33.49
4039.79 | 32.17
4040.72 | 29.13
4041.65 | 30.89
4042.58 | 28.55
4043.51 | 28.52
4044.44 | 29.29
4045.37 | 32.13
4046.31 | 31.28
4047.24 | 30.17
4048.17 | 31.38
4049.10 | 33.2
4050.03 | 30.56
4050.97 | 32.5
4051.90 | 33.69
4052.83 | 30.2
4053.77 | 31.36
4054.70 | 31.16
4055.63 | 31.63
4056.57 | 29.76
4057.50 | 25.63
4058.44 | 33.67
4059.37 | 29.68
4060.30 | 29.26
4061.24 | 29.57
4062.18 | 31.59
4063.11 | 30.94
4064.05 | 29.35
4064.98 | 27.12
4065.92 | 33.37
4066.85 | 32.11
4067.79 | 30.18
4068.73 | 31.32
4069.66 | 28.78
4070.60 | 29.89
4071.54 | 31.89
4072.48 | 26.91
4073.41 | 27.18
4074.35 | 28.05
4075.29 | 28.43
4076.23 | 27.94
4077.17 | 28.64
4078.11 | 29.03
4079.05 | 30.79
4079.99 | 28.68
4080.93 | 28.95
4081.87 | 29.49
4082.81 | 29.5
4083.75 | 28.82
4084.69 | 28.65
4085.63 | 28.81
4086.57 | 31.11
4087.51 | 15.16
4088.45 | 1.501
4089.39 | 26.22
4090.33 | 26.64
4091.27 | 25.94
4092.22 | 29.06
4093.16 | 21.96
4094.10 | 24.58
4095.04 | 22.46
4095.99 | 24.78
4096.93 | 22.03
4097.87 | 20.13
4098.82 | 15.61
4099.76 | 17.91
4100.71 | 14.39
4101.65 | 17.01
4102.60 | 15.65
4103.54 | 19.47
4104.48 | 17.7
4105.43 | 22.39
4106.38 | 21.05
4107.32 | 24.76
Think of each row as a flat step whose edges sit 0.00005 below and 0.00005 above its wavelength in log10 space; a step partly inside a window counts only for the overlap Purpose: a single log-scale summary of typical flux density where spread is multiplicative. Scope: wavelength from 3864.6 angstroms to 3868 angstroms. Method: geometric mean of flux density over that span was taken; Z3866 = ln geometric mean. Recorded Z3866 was 3.17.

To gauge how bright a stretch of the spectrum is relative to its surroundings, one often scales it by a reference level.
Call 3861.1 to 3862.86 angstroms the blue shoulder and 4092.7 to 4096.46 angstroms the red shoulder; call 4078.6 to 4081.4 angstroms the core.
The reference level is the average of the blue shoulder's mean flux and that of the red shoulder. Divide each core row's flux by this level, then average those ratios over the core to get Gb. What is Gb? 1.2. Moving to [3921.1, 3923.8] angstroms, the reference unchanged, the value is 1.1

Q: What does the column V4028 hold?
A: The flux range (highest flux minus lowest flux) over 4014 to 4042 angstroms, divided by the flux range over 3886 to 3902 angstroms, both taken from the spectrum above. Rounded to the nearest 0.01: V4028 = 0.58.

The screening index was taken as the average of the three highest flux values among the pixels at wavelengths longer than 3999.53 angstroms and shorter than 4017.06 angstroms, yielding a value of 32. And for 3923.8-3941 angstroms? 28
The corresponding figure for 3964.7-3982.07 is 25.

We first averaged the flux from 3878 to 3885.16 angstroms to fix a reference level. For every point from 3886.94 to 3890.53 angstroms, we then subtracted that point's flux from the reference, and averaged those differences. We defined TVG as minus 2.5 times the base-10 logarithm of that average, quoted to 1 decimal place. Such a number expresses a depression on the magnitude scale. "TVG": -1.3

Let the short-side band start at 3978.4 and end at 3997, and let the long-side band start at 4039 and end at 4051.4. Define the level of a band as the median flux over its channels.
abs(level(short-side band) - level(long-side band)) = 4.5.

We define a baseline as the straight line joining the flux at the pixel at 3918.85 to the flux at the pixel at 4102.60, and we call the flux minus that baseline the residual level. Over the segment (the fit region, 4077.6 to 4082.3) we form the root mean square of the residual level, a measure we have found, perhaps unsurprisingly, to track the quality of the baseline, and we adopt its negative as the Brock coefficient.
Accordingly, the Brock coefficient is -12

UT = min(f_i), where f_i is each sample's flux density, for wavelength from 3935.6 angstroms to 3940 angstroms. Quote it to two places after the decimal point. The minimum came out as 19.94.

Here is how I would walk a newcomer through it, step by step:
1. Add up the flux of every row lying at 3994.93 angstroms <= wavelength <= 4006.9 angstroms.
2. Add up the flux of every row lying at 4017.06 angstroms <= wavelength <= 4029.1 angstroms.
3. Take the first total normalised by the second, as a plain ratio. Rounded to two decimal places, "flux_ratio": 0.93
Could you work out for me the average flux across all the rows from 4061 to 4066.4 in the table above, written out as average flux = 30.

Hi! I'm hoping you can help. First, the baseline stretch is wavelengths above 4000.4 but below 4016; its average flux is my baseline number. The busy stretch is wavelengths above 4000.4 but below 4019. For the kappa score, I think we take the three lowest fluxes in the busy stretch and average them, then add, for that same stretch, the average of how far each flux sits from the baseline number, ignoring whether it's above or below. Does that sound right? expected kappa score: 28.6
